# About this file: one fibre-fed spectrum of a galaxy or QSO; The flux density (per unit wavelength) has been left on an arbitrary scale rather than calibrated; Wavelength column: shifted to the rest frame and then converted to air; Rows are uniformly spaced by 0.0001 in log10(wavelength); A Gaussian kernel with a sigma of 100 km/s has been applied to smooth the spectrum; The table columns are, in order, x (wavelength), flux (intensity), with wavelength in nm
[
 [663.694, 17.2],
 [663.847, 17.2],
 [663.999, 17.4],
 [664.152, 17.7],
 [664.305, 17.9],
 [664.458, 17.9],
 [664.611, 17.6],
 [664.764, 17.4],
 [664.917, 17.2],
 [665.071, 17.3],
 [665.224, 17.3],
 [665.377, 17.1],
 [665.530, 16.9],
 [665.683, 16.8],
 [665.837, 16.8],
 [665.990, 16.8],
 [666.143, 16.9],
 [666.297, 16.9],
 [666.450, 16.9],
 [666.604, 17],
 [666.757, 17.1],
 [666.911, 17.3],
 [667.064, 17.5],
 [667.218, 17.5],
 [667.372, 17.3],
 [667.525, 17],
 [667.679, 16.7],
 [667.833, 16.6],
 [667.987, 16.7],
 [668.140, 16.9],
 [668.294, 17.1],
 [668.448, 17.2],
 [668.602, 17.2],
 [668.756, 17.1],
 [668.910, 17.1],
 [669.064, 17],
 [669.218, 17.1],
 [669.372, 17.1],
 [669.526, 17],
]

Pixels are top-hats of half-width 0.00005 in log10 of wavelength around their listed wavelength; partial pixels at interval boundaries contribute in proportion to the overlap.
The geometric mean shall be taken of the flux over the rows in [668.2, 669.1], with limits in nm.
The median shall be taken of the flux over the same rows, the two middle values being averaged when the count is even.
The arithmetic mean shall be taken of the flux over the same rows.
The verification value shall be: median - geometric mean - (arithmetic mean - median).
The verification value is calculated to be -0.03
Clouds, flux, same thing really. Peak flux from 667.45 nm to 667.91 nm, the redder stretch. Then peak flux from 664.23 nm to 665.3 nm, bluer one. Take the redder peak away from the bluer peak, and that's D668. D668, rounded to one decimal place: 0.9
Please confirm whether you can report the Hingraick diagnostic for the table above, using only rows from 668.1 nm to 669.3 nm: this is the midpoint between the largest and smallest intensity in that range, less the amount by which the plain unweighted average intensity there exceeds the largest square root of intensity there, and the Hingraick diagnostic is 4.11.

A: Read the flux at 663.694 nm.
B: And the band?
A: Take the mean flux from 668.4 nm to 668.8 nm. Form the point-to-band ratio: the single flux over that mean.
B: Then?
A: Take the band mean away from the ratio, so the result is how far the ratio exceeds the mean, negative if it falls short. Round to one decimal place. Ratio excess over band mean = -16.2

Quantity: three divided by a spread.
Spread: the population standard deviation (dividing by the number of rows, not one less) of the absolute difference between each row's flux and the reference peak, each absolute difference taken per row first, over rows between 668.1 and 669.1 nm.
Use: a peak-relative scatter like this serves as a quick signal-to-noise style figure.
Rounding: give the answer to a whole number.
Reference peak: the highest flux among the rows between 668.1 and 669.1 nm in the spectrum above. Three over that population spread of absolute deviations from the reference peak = 30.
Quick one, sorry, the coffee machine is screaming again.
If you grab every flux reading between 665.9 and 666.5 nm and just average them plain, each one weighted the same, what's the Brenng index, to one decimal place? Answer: 16.9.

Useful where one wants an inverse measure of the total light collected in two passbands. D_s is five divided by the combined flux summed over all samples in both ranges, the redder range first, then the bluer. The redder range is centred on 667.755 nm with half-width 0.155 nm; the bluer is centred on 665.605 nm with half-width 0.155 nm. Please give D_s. 0.0746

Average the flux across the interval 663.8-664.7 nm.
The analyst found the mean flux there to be 17.6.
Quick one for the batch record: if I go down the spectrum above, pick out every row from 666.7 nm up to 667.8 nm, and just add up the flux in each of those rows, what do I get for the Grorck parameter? 120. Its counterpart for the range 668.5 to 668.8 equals 34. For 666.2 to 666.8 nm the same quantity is 68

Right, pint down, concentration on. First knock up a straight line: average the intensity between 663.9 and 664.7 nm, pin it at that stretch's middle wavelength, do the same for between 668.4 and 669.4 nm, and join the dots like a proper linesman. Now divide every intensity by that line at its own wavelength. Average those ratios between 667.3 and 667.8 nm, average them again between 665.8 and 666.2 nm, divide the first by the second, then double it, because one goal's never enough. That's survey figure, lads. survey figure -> 2.04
